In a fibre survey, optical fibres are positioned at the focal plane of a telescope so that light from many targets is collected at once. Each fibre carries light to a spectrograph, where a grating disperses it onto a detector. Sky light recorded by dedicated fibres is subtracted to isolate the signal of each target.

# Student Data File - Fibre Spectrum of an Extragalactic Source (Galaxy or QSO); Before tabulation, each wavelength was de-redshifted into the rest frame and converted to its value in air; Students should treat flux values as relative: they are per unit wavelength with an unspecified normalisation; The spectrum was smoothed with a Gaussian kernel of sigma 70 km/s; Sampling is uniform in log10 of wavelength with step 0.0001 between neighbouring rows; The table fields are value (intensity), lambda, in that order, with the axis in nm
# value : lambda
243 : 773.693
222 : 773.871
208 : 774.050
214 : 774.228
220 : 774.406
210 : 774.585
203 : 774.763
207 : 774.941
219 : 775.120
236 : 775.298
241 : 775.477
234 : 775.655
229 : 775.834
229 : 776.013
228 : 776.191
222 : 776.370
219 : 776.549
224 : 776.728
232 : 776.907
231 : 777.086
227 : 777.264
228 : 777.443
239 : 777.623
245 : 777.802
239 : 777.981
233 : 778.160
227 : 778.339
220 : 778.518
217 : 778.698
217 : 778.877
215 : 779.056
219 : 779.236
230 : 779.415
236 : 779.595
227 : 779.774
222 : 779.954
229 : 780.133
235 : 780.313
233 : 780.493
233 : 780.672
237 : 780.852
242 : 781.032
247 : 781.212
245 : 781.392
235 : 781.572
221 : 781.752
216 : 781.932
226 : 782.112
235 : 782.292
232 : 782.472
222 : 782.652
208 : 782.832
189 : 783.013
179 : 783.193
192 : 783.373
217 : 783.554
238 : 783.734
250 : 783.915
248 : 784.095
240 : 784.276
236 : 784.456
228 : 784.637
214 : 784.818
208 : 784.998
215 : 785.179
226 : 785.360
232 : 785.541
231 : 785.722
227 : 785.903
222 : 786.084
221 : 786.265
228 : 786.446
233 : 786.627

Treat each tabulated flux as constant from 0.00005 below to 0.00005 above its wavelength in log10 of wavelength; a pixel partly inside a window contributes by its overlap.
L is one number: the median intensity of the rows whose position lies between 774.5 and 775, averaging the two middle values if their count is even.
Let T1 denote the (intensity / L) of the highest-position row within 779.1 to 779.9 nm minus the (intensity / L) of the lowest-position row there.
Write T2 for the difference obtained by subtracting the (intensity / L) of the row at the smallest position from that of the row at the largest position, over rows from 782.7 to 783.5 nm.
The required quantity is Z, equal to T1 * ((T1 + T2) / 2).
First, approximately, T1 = 0.039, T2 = -0.08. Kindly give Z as -0.0007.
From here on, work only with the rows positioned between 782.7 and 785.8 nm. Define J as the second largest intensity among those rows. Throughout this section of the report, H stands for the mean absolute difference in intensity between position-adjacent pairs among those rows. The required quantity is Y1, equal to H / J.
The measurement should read 0.042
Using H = 10.4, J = 248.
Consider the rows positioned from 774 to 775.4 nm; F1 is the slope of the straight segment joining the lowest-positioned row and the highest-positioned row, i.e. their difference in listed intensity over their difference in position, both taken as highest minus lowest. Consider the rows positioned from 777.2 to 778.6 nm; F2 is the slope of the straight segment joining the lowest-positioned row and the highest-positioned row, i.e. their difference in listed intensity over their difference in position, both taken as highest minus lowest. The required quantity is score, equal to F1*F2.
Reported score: -125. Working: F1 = 22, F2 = -6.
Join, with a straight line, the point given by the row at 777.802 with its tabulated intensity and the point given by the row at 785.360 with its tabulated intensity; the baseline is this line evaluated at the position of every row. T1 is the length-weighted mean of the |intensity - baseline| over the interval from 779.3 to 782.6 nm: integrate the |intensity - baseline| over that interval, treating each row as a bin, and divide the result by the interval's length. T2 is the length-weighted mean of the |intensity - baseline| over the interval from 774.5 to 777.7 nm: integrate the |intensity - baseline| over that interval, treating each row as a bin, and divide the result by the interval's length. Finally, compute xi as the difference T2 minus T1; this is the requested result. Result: 16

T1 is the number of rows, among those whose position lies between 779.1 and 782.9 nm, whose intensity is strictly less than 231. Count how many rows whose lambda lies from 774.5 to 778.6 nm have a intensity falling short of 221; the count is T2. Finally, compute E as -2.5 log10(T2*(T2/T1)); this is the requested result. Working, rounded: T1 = 10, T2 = 6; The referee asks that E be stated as -1.4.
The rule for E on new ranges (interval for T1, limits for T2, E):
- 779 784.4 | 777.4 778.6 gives 2.9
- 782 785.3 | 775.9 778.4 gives 2.6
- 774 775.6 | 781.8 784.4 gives -1.8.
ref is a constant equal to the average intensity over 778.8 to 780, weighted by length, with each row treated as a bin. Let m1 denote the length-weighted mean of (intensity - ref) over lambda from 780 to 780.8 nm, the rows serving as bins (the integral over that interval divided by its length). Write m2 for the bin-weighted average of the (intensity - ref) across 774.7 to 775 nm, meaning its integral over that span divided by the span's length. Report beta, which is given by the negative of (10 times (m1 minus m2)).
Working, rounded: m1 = 8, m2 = -18.9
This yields -272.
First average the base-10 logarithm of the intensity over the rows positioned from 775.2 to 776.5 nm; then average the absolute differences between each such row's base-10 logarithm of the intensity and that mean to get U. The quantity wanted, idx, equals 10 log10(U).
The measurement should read -20.4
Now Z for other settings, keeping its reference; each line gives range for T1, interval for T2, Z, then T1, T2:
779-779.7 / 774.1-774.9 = 0.0025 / 0.101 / -0.05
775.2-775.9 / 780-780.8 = 0.0002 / -0.034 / 0.02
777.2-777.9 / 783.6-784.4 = 0.0042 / 0.087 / 0.01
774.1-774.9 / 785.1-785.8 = -0.0006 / -0.053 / 0.08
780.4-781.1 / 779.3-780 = 0.0001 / 0.043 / -0.04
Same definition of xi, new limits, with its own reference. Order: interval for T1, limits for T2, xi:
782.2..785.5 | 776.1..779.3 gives 2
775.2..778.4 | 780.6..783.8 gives -1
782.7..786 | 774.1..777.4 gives 10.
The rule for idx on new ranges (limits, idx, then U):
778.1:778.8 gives -19.5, 0.011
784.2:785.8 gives -17.6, 0.017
